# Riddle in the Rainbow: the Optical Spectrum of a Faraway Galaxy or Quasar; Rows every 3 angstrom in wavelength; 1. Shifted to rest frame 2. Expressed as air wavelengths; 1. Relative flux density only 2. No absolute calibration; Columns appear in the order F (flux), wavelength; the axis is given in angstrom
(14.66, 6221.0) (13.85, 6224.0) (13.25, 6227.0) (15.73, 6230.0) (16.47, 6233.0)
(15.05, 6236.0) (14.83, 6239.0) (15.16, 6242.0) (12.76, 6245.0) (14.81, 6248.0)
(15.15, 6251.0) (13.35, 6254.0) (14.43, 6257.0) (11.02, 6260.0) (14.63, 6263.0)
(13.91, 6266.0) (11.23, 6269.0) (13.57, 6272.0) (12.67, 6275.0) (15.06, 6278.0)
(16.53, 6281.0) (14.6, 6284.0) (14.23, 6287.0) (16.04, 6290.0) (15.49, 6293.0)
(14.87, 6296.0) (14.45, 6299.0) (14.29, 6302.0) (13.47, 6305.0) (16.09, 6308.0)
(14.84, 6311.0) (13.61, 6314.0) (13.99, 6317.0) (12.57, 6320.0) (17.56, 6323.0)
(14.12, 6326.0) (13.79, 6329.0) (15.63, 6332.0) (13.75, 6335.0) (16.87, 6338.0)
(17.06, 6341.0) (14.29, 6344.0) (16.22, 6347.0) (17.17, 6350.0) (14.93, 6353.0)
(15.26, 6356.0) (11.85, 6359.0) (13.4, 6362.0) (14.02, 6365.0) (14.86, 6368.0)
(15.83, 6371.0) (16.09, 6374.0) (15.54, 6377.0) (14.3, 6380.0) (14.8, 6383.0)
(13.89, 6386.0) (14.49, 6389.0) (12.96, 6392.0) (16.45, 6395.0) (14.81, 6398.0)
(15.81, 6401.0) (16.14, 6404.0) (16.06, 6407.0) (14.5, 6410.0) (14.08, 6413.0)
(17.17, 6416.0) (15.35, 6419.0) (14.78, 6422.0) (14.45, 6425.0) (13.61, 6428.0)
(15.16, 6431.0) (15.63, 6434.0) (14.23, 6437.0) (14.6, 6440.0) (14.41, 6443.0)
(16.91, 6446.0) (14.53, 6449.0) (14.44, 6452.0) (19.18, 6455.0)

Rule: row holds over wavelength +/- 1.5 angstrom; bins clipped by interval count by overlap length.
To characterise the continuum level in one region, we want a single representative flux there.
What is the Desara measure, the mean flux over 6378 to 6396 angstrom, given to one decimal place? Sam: 14.5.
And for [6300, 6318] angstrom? 14.4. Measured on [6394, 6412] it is 15.6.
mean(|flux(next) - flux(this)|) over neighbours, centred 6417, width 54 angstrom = 1.1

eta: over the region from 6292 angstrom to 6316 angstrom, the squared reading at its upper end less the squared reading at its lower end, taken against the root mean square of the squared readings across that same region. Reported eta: -0.25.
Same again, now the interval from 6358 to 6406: 0.54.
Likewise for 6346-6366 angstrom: -0.30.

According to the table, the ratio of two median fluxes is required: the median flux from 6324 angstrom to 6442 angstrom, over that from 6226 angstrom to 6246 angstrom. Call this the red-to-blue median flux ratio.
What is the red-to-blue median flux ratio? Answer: 0.98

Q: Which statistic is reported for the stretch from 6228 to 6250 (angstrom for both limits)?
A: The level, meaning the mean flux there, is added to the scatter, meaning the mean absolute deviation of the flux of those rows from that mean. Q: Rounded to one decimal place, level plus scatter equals 15.7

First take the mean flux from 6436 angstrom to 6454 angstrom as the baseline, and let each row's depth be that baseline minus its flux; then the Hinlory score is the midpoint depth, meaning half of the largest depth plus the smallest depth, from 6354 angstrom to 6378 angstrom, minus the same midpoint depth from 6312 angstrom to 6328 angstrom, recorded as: 1.1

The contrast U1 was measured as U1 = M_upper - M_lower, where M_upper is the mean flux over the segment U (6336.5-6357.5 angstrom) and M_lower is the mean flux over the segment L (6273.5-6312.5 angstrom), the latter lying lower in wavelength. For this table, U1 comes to 1.2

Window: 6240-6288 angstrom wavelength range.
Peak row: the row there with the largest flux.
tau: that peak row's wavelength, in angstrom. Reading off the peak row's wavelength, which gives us 6281.0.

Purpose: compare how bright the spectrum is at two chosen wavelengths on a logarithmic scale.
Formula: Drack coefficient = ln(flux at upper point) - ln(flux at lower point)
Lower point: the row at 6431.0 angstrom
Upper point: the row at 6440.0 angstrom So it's -0.04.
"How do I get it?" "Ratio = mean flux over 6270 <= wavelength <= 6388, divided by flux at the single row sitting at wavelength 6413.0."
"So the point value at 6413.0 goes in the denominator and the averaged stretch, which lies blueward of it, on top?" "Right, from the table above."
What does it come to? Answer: 1.05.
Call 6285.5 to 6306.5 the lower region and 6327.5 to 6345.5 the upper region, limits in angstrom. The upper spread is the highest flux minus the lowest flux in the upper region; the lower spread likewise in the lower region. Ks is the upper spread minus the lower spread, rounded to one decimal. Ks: 0.7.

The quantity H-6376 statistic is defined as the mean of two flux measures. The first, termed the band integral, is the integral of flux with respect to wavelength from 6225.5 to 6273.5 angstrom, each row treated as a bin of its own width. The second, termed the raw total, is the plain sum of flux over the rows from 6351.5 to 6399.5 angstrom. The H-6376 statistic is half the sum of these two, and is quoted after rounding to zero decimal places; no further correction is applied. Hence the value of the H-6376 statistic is 455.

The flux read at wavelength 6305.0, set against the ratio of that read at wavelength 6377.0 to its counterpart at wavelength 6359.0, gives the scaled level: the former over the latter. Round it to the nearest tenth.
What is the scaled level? 10.3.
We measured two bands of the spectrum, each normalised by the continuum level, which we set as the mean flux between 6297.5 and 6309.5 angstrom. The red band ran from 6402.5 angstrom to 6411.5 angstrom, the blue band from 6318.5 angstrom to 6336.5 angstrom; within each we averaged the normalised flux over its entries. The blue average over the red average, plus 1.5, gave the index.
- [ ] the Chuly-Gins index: 2.44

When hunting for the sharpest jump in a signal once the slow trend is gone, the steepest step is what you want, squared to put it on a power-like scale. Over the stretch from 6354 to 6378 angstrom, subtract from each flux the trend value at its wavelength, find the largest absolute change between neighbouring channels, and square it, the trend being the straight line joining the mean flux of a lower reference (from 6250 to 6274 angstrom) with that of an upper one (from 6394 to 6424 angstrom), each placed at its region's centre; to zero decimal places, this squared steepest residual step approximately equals 12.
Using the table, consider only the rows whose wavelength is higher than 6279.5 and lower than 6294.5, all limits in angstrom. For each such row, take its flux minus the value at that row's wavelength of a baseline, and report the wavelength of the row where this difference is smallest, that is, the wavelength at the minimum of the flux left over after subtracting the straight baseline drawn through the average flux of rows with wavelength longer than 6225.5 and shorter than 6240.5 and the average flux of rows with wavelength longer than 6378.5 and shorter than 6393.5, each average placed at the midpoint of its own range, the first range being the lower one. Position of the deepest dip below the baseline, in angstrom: 6287.0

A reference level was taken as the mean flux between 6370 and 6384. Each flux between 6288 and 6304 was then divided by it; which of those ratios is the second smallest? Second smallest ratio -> 0.944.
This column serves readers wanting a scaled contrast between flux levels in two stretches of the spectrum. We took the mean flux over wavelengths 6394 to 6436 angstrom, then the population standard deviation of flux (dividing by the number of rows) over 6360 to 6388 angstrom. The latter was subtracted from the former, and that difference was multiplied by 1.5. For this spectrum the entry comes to 21.6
